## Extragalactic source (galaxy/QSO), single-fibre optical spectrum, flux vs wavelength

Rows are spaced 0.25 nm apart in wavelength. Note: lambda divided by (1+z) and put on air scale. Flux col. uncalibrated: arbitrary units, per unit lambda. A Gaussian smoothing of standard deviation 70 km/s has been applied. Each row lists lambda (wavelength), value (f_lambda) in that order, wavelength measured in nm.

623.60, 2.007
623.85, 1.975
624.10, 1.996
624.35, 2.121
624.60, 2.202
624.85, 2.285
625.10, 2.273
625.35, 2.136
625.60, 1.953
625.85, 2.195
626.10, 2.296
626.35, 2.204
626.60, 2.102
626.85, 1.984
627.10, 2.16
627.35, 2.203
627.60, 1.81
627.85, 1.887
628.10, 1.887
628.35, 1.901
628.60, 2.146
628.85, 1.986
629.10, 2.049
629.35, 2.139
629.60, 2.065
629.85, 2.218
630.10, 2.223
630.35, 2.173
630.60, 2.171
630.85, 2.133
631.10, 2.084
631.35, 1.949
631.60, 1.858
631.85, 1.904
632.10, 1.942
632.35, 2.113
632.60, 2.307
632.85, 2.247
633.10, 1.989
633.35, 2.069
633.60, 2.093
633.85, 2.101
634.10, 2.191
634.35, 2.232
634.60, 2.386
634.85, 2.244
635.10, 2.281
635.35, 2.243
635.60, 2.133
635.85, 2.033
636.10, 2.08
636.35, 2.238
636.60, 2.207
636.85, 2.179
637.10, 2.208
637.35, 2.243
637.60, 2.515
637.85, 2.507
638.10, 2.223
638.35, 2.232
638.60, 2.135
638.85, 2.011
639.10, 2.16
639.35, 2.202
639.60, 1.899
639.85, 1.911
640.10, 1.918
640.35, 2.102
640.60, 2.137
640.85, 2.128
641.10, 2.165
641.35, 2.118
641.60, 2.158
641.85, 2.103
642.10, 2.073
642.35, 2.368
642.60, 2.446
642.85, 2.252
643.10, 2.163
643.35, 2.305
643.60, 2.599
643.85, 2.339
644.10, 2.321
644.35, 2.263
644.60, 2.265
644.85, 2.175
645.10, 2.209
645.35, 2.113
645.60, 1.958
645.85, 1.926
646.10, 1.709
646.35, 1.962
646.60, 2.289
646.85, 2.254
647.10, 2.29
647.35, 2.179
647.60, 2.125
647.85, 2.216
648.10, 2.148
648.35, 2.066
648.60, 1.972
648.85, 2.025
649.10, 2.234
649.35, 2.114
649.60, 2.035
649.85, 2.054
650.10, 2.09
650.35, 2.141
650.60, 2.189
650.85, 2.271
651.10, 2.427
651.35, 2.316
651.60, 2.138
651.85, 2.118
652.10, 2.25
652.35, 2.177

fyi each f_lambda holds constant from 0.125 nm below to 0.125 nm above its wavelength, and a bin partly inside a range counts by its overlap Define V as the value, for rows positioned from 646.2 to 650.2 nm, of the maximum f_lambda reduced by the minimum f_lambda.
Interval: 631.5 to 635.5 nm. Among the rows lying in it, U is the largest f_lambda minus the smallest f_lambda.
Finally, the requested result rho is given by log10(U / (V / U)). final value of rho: -0.1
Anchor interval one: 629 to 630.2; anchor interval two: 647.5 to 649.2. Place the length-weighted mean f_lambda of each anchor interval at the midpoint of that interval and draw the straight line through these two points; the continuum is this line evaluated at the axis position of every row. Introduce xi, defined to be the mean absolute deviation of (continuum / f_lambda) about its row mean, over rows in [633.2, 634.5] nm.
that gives 0.028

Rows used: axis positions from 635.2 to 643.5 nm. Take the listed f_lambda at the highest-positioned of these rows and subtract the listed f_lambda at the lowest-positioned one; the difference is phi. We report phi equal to 0.06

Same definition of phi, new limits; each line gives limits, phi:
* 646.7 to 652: -0.14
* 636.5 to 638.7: -0.07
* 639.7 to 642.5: 0.46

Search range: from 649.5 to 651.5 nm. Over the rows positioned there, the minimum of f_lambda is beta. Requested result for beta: 2.035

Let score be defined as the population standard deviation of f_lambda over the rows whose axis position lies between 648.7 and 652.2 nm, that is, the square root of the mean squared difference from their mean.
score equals 0.112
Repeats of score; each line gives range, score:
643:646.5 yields 0.213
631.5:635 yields 0.152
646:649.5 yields 0.153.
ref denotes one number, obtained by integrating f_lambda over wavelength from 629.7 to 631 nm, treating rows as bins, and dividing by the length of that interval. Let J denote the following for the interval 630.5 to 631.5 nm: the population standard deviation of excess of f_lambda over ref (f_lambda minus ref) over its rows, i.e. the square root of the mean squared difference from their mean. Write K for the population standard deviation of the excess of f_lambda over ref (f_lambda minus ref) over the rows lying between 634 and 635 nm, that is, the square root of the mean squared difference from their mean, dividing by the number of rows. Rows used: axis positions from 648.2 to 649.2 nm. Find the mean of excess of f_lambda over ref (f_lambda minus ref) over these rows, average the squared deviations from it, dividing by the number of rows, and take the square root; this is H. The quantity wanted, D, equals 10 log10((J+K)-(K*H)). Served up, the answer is -8.2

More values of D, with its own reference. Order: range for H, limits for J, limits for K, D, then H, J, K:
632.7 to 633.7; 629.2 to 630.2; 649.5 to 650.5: -9.9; 0.093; 0.06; 0.04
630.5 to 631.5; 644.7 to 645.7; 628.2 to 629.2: -7.5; 0.084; 0.10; 0.09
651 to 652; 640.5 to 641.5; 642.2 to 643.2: -9.5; 0.128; 0.02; 0.11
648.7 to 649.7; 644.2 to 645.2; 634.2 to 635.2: -10.3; 0.084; 0.04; 0.06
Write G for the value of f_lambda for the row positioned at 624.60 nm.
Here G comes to 2.202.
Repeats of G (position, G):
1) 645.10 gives 2.209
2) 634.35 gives 2.232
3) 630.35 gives 2.173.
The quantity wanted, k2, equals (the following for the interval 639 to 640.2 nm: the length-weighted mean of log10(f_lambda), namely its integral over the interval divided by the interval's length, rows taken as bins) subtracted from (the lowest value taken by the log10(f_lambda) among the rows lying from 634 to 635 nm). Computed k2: 0.04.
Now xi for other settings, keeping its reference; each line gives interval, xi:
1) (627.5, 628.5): 0.019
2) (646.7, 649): 0.039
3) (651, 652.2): 0.041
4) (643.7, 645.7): 0.042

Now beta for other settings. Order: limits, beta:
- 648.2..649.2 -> 1.972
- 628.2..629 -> 1.901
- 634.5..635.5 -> 2.243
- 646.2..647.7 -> 1.962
